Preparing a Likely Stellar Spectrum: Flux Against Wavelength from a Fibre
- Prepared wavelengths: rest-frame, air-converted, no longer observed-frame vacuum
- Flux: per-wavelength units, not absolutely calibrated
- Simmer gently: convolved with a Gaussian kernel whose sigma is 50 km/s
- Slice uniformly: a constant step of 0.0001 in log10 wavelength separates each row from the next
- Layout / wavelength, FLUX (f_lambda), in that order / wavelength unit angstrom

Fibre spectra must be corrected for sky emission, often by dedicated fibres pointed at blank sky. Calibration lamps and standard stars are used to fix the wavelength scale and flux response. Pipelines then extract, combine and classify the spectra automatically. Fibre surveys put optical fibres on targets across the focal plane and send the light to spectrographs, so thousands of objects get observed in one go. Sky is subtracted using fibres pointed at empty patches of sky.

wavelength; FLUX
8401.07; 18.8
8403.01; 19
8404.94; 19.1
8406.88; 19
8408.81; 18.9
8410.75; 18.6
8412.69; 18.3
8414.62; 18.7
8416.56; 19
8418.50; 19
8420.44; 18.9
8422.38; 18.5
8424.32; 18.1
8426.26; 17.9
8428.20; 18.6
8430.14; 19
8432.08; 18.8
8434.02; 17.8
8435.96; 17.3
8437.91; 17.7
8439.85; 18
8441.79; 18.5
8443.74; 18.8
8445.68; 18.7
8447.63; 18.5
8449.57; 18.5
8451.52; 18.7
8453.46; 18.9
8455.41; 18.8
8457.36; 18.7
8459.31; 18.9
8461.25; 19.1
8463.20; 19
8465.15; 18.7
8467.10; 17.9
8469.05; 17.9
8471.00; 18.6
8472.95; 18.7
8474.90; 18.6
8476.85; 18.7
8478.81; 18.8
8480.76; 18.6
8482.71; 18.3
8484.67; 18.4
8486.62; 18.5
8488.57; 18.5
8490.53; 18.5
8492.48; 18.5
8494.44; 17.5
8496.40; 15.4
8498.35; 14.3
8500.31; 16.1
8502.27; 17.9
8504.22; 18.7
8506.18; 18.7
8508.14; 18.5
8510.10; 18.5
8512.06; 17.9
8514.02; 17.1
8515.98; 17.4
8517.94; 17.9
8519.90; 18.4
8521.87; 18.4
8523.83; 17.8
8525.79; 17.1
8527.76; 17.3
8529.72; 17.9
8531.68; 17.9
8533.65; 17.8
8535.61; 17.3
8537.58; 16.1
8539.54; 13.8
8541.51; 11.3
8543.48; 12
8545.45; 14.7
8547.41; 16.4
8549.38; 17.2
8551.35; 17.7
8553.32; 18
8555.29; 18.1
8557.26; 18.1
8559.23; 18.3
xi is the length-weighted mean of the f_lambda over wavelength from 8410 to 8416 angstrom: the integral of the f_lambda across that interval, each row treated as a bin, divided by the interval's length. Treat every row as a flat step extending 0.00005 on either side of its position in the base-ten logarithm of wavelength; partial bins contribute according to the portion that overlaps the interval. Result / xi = 18.6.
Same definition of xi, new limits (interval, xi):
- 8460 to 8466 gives 19.0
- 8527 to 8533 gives 17.7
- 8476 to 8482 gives 18.7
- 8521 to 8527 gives 17.7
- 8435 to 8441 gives 17.7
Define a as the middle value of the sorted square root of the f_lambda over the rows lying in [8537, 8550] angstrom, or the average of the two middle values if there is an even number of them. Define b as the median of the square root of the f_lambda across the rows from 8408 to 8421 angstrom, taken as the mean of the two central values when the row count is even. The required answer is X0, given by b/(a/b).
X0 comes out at 4.93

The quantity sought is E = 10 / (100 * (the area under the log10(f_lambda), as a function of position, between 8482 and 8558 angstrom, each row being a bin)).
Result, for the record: 0.0011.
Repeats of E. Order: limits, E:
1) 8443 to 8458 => 0.0052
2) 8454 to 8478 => 0.0033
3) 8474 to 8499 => 0.0032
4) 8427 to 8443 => 0.0050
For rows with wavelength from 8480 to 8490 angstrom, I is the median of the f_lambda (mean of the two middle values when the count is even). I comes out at 18.50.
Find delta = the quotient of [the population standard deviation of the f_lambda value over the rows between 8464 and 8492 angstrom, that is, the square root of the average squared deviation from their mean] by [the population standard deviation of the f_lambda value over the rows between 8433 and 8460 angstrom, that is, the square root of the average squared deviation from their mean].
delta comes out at 0.5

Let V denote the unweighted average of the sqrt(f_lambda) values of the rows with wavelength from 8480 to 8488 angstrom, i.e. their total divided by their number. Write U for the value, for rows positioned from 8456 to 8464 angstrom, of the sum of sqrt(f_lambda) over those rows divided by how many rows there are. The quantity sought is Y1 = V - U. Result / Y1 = -0.05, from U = 4.35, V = 4.30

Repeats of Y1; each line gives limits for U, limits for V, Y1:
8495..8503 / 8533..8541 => 0.04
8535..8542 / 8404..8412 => 0.54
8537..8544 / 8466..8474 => 0.64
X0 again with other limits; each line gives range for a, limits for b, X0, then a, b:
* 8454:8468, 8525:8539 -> 3.99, 4.34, 4.16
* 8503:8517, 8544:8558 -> 4.12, 4.30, 4.21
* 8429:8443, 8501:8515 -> 4.36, 4.24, 4.30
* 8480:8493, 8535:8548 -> 3.42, 4.30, 3.83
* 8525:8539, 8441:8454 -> 4.50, 4.16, 4.32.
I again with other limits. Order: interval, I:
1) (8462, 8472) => 18.60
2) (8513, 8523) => 17.90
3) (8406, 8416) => 18.70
